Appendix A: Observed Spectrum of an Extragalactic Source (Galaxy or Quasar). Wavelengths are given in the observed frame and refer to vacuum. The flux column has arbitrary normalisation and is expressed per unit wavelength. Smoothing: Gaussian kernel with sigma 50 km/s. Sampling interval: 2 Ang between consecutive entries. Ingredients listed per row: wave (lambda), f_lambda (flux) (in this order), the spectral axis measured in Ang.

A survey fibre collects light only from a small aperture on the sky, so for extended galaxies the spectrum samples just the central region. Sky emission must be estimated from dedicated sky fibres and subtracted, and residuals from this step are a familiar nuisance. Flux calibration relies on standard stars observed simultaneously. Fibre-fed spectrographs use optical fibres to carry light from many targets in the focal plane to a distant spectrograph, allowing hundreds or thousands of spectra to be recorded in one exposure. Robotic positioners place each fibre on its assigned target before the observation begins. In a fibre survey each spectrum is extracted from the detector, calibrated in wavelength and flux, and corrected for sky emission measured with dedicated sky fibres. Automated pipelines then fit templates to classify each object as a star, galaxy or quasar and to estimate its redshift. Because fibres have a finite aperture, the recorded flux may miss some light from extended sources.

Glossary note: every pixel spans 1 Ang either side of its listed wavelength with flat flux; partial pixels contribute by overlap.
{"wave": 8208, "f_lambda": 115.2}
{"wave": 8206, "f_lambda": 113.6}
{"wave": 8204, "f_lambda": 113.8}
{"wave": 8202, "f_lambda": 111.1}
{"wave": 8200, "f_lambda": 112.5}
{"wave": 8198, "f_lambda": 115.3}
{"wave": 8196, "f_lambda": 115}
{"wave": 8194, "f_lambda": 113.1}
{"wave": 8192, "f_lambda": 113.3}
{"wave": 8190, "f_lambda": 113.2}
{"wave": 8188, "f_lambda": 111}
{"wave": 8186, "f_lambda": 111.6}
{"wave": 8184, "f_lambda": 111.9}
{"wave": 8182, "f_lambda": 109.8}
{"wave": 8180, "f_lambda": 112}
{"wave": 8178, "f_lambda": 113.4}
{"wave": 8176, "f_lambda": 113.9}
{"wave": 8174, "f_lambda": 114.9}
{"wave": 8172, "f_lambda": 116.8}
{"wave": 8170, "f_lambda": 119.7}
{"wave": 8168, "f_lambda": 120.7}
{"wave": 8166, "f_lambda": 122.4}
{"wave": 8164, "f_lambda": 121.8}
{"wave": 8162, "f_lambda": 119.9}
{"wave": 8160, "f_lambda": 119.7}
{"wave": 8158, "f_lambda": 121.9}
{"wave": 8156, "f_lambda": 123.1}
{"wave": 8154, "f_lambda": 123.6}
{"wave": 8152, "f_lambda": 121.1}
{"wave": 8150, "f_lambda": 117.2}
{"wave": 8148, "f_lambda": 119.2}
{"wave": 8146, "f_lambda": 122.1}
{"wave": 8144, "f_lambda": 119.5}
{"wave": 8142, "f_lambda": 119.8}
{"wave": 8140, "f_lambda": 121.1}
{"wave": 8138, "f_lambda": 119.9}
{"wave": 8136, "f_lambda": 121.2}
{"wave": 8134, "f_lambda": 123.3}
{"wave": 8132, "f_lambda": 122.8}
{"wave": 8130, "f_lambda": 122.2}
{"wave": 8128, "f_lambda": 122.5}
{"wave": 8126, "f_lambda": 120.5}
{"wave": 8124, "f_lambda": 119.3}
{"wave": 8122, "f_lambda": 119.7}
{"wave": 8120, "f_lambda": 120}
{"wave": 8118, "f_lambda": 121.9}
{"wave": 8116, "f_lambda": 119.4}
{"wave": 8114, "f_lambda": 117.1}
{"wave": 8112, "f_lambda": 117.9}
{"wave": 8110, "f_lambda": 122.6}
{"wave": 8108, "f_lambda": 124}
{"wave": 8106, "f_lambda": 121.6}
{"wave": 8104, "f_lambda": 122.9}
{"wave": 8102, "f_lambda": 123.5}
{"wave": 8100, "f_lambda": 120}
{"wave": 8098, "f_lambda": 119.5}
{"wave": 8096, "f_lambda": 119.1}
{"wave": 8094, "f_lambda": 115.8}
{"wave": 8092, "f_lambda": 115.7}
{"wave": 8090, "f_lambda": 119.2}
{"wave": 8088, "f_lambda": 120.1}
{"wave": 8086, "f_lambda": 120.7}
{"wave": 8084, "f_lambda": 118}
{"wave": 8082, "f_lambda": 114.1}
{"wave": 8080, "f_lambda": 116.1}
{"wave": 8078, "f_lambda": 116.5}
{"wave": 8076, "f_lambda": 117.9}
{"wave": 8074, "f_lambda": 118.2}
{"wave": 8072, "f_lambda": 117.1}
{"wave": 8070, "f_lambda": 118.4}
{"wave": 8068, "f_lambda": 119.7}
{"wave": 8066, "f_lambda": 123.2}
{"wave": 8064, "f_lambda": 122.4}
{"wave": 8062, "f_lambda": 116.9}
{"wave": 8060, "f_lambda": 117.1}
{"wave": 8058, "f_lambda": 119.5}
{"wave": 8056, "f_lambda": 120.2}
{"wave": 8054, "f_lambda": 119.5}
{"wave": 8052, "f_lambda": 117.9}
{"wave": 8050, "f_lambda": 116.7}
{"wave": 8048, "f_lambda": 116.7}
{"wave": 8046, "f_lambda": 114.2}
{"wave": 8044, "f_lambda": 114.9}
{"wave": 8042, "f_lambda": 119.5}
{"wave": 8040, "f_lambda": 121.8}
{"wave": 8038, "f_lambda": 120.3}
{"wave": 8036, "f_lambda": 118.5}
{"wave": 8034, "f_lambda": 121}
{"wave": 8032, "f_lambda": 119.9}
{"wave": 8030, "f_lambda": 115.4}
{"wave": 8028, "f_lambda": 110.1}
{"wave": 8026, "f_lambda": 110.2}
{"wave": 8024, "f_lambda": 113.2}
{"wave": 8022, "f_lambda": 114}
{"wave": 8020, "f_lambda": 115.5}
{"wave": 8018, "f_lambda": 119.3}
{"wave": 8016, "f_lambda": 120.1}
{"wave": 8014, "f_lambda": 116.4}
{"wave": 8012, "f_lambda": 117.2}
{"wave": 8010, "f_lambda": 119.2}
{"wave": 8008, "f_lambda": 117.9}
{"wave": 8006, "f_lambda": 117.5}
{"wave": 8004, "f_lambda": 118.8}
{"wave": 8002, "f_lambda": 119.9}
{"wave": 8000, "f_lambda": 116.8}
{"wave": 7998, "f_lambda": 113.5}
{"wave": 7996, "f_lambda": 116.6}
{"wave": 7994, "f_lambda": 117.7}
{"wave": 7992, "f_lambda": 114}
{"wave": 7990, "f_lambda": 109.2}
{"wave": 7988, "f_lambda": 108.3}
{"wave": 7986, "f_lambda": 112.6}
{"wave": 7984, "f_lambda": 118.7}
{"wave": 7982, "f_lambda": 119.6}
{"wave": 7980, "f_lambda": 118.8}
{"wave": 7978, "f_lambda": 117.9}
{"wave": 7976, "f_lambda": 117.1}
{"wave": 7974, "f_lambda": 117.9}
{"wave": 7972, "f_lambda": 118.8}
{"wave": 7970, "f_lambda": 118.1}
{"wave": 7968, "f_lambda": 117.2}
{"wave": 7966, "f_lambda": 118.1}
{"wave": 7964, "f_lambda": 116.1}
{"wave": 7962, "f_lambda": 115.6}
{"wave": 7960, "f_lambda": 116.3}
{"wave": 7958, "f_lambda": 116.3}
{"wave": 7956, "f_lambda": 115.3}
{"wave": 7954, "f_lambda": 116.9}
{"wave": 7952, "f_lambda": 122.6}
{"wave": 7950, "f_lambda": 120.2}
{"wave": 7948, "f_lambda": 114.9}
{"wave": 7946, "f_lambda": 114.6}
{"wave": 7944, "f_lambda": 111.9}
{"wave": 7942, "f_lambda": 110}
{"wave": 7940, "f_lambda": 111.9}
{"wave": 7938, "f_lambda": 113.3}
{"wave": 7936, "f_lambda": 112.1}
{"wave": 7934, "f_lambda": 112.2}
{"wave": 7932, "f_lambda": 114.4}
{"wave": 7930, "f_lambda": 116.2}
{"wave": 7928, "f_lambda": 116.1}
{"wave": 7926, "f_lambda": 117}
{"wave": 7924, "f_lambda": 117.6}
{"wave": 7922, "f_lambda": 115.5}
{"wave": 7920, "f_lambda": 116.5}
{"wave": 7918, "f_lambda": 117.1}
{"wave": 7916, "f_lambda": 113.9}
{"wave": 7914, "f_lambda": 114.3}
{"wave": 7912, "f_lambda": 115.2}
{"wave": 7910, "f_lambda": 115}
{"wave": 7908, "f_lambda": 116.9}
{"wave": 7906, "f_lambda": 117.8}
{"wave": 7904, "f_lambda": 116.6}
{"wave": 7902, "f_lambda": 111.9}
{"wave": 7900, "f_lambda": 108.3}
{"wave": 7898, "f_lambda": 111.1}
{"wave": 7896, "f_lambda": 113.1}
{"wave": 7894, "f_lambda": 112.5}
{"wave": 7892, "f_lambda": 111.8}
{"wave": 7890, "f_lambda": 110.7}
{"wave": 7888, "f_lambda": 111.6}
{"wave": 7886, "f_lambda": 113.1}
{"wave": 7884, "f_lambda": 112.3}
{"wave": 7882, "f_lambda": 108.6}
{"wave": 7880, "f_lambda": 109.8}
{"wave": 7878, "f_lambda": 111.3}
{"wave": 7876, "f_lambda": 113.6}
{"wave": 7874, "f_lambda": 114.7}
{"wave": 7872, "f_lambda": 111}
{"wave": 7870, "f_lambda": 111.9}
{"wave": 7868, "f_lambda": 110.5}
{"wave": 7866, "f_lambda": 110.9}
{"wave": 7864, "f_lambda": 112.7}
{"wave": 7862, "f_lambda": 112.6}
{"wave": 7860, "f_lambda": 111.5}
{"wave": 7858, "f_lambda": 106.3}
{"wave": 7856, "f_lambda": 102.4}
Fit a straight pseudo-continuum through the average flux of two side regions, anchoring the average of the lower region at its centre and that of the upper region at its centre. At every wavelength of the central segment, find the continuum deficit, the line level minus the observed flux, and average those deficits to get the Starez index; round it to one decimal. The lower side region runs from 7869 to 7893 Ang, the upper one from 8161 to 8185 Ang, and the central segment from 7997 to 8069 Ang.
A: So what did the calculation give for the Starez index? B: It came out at -3.5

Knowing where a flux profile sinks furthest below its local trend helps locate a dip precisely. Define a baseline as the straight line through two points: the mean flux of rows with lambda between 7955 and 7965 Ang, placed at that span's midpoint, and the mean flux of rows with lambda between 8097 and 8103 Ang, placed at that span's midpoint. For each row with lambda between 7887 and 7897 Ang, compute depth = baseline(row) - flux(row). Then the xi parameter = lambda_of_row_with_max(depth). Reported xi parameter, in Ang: 7890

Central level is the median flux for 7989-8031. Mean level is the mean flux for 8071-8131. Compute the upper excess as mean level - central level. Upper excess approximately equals 2.8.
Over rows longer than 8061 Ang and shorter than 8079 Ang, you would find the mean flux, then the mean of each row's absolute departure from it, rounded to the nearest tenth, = 1.9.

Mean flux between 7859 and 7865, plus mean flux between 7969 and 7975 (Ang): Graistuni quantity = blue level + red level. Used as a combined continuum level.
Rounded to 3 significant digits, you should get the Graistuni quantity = 231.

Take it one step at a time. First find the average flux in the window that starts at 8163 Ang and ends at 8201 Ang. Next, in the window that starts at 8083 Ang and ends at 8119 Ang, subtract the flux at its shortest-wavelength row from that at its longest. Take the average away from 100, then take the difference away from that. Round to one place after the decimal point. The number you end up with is -18.8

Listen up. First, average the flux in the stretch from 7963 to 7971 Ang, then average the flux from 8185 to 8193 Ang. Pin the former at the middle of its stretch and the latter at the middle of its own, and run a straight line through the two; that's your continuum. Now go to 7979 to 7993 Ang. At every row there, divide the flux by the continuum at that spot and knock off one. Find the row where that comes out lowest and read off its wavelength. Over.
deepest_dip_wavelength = 7988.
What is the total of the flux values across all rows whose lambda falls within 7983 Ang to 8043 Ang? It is 3493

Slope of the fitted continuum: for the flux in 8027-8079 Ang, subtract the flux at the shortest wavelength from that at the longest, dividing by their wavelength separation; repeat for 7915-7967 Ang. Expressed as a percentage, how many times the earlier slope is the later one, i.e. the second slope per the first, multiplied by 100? 66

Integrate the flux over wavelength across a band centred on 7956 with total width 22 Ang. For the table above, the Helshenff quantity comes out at 2574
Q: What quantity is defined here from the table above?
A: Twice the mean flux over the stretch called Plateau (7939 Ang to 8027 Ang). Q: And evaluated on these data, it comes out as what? 232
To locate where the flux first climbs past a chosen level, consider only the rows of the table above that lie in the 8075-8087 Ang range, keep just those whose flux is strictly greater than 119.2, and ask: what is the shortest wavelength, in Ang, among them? 8086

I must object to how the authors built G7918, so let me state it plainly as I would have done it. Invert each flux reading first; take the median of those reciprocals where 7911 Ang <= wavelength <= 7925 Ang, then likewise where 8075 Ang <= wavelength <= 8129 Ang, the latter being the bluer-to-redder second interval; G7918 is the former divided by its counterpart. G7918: 1.035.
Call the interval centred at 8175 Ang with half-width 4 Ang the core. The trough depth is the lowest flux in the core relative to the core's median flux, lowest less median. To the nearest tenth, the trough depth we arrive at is -1.0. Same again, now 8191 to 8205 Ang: -2.2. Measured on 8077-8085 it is -2.2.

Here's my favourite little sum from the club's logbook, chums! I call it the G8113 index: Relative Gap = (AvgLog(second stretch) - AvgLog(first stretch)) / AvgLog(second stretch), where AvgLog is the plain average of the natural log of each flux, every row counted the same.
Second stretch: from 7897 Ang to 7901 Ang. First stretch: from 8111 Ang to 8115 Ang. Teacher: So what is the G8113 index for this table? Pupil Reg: -0.015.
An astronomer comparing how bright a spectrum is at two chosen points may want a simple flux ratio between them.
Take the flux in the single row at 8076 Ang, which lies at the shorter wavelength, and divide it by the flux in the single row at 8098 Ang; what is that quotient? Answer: 0.987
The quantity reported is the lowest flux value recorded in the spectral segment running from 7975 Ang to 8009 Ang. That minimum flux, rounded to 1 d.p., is 108.3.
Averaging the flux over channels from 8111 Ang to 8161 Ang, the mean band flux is 121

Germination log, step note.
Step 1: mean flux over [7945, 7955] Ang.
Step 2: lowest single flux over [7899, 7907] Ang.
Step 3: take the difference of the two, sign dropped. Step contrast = 10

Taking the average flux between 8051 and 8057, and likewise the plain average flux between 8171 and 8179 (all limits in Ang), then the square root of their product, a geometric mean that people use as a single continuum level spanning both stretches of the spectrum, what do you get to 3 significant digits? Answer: 117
